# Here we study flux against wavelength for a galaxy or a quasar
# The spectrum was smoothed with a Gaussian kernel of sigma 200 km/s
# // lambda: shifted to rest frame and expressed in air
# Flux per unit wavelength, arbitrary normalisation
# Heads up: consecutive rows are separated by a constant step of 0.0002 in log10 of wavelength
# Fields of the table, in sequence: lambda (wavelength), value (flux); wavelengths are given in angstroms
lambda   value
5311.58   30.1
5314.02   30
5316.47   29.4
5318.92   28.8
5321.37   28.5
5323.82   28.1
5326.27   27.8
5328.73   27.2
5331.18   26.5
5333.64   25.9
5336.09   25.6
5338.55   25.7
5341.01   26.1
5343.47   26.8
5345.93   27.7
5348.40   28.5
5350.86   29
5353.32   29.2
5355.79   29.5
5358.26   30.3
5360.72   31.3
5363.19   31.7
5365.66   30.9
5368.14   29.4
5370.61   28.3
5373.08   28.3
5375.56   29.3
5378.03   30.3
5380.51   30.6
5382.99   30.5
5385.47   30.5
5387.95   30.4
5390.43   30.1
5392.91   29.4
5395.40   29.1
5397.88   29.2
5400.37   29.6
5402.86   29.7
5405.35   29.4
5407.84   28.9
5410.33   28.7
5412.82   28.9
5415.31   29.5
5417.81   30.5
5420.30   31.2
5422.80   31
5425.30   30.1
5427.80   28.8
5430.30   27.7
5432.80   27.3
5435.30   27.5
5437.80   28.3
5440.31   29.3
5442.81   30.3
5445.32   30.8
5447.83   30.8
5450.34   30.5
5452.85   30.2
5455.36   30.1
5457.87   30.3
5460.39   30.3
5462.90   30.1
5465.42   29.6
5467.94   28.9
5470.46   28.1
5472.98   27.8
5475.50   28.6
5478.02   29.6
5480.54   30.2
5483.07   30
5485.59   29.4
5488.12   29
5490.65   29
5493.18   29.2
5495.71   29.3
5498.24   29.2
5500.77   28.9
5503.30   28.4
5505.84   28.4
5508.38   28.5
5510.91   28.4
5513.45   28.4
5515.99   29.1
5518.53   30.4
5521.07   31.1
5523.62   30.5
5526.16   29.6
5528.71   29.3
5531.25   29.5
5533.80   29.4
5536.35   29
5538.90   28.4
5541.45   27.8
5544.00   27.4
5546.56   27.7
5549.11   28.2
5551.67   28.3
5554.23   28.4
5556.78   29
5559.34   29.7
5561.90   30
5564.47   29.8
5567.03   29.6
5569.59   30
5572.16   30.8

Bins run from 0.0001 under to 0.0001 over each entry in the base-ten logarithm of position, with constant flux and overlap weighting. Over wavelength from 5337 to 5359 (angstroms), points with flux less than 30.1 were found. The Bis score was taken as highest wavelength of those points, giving 5355.79 angstroms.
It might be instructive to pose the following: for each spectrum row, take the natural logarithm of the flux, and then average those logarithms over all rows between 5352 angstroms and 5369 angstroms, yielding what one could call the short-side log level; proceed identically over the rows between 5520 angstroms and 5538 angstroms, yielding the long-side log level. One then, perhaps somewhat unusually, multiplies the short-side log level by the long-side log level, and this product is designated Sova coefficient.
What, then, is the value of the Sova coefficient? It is 11.6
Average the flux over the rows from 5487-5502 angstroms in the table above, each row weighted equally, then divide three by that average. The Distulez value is 0.103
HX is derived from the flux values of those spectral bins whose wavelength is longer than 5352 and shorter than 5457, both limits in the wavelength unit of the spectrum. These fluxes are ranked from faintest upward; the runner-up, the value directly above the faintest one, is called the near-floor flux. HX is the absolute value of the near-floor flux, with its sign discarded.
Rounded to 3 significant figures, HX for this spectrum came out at 27.5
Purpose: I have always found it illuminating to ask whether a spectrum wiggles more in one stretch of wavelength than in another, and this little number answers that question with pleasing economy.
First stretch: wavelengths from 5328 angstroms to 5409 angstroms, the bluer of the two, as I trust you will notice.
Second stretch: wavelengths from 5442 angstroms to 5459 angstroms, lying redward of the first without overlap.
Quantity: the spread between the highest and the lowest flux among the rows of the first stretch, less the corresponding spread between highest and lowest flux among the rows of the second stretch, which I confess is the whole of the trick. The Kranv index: 5.4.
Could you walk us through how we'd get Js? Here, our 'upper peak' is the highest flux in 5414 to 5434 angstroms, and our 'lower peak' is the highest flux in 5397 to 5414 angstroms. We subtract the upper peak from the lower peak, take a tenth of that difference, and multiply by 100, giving -15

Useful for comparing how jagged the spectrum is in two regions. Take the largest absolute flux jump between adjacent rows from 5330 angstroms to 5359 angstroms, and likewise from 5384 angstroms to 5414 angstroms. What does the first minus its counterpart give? 0.20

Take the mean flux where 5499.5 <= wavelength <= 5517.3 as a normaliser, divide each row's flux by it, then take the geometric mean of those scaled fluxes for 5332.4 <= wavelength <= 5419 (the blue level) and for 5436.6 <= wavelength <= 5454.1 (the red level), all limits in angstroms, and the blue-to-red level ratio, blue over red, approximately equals 0.968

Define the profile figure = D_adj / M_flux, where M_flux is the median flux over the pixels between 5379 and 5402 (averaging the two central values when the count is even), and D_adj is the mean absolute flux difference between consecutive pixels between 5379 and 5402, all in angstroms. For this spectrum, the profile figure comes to 0.008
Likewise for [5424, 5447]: 0.027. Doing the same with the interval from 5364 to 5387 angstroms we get 0.021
